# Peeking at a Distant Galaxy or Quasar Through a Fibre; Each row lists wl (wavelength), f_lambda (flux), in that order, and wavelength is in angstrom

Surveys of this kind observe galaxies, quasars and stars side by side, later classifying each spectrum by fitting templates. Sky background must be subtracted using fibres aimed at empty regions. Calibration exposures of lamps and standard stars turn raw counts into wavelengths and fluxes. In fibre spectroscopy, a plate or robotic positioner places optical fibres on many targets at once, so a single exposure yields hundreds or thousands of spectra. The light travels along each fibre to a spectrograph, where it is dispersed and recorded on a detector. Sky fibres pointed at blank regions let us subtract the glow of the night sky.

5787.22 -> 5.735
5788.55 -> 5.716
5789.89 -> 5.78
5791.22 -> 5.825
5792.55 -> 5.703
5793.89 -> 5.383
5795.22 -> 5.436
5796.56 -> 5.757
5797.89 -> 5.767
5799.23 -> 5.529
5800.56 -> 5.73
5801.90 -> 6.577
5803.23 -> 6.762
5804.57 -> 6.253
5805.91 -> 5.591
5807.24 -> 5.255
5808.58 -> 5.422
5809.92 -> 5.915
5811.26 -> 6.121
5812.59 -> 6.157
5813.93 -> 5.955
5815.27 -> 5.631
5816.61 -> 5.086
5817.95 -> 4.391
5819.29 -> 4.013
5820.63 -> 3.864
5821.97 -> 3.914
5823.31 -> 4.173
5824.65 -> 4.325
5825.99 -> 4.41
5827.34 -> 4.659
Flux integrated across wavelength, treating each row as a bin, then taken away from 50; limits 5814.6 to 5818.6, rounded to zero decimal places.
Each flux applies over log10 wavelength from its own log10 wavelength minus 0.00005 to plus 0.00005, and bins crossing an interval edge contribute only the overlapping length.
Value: 30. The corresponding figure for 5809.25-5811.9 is 34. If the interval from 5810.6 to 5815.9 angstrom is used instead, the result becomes 18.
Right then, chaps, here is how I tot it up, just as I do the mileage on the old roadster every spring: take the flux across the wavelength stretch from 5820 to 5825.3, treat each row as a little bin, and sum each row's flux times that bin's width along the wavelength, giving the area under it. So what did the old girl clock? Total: 22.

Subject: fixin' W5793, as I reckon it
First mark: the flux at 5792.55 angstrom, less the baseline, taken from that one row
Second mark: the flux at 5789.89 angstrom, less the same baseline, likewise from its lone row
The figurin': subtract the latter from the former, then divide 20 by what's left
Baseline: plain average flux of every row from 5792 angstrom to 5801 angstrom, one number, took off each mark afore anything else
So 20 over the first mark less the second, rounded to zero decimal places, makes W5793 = -260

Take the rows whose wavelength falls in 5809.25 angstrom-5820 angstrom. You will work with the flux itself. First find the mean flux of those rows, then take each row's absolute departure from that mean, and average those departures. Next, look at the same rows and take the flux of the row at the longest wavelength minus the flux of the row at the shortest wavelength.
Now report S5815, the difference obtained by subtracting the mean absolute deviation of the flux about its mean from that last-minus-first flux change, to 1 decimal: -2.6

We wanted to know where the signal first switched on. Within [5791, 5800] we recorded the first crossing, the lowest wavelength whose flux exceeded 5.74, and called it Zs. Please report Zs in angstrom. 5791.22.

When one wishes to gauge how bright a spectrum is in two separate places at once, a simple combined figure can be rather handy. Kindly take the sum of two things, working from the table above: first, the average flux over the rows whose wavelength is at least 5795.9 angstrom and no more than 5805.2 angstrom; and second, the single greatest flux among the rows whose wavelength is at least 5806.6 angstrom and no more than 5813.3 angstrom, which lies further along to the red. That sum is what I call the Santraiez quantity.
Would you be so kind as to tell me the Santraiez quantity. 12.2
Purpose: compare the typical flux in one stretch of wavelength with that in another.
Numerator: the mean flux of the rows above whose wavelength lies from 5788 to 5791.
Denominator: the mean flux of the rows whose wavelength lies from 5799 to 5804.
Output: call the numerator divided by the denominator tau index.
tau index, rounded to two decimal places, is 0.93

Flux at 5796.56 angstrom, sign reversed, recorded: -5.8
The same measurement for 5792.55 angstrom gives -5.7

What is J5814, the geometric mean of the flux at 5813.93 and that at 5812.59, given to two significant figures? 6.1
